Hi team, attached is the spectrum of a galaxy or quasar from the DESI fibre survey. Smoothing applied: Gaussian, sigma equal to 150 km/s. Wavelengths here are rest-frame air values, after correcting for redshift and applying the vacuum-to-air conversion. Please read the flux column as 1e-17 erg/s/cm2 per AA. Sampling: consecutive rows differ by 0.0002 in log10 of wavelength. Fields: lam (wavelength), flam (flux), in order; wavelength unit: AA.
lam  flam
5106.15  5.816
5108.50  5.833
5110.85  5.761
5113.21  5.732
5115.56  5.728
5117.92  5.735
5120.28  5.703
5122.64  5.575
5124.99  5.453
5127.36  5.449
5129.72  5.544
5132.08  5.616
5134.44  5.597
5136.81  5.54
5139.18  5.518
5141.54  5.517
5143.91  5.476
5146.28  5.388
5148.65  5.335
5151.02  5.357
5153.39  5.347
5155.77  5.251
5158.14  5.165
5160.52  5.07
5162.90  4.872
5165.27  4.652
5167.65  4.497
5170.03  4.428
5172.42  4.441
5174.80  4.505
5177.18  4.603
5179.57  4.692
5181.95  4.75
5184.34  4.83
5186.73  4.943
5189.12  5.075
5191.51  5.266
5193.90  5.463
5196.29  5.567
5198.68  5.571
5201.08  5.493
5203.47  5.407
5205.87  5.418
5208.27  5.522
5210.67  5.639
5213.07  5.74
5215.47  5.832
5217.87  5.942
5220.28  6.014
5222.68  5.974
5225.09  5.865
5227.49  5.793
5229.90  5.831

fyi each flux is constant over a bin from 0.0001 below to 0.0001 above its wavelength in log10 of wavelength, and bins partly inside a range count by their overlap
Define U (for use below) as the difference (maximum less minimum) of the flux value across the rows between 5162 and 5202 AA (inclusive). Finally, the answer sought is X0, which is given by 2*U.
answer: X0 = 2.29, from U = 1.14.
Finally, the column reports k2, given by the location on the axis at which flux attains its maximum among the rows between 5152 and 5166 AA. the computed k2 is 5153.39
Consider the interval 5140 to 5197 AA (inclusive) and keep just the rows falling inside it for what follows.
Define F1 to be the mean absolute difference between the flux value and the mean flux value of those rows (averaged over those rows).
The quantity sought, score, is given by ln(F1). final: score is -1.1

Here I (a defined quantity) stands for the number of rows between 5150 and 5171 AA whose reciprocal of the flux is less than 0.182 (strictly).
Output 0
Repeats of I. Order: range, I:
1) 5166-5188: 0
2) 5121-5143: 7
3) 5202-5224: 7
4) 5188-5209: 3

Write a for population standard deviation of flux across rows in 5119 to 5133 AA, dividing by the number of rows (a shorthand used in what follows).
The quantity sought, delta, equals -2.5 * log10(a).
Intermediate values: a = 0.09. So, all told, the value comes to 2.6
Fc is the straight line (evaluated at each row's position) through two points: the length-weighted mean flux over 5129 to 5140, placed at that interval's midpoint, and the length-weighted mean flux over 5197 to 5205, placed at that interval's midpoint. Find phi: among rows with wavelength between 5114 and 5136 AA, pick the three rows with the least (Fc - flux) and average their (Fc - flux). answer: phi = -0.14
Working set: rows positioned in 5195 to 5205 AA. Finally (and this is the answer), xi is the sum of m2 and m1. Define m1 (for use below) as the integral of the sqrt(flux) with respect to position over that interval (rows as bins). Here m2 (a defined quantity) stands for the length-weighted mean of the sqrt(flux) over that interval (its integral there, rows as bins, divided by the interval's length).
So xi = 26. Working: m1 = 23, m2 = 2.35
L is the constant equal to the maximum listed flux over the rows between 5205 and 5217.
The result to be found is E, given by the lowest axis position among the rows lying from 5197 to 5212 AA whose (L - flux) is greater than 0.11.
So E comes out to 5198.68 AA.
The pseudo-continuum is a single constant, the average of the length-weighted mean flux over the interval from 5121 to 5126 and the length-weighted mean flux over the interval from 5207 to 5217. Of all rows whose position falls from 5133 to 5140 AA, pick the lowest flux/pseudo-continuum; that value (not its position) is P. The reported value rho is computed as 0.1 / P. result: 0.102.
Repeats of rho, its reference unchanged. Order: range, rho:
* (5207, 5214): 0.102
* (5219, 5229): 0.097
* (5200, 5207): 0.104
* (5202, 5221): 0.104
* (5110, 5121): 0.098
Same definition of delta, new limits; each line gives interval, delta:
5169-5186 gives 2.1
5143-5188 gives 1.1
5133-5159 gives 2.2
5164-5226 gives 0.7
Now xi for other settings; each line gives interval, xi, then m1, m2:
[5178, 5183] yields 13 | 11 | 2.17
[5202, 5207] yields 14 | 12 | 2.33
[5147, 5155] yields 21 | 18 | 2.31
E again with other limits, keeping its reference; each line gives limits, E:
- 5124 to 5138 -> 5124.99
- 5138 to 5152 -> 5139.18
